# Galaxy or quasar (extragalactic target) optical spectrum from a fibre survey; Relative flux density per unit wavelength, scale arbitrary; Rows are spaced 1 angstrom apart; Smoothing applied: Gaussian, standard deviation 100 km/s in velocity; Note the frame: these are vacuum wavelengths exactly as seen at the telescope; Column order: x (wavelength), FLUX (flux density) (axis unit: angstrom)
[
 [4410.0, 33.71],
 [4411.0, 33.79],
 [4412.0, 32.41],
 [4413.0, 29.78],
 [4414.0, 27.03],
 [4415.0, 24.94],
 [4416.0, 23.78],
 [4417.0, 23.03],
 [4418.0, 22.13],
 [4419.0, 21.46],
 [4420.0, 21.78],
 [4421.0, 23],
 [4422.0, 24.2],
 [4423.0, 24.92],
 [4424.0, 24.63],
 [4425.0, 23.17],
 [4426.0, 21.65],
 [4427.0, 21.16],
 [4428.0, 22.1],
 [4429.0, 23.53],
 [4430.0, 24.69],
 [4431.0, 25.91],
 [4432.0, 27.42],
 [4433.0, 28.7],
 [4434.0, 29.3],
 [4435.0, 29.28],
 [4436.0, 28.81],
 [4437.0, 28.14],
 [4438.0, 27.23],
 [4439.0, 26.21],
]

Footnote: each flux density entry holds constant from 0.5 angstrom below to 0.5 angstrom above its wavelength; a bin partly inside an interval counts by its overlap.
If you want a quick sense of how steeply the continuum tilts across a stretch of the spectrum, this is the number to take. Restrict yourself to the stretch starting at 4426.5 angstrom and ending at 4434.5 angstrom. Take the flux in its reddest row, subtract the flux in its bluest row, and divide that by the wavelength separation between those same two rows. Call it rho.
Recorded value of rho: 1.2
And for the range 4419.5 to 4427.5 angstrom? -0.1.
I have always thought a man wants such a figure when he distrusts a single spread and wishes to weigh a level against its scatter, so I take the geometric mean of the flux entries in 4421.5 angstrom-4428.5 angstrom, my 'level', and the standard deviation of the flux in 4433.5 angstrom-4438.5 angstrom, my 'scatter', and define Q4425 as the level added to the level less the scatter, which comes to 45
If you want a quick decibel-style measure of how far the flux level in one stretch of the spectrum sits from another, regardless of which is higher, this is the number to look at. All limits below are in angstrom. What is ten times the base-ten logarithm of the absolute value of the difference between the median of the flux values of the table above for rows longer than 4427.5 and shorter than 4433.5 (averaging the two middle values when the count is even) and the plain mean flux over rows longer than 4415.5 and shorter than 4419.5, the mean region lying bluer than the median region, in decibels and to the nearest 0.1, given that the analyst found 4.3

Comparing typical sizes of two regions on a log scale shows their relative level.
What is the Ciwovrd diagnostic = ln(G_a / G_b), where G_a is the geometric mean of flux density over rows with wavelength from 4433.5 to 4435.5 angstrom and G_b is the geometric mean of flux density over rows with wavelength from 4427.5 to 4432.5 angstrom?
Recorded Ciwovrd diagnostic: 0.2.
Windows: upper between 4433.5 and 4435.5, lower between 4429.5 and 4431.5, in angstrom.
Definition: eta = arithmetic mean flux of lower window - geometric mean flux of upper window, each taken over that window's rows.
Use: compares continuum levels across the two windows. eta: -4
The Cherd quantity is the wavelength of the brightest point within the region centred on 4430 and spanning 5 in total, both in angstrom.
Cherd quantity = 4432.0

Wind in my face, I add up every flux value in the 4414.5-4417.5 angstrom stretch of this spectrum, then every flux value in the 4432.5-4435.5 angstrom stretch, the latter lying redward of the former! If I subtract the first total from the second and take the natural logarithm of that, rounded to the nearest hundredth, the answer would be 2.74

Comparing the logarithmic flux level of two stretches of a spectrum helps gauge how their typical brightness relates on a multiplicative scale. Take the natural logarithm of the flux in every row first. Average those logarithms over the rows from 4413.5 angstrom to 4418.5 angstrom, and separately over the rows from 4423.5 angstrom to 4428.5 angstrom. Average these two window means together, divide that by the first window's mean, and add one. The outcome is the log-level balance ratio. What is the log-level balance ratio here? 1.99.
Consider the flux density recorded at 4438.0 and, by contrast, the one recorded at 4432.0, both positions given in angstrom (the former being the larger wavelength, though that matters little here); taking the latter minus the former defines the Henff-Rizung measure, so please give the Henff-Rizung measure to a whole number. 0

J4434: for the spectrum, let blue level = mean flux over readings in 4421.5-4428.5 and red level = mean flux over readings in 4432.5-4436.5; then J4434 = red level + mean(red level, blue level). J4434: 55.1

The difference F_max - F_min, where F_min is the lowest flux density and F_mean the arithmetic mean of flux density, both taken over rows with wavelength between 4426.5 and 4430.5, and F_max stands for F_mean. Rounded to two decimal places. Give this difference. 1.71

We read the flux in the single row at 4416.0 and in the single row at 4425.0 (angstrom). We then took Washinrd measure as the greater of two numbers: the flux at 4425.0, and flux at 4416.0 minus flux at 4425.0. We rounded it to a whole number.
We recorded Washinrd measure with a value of 23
